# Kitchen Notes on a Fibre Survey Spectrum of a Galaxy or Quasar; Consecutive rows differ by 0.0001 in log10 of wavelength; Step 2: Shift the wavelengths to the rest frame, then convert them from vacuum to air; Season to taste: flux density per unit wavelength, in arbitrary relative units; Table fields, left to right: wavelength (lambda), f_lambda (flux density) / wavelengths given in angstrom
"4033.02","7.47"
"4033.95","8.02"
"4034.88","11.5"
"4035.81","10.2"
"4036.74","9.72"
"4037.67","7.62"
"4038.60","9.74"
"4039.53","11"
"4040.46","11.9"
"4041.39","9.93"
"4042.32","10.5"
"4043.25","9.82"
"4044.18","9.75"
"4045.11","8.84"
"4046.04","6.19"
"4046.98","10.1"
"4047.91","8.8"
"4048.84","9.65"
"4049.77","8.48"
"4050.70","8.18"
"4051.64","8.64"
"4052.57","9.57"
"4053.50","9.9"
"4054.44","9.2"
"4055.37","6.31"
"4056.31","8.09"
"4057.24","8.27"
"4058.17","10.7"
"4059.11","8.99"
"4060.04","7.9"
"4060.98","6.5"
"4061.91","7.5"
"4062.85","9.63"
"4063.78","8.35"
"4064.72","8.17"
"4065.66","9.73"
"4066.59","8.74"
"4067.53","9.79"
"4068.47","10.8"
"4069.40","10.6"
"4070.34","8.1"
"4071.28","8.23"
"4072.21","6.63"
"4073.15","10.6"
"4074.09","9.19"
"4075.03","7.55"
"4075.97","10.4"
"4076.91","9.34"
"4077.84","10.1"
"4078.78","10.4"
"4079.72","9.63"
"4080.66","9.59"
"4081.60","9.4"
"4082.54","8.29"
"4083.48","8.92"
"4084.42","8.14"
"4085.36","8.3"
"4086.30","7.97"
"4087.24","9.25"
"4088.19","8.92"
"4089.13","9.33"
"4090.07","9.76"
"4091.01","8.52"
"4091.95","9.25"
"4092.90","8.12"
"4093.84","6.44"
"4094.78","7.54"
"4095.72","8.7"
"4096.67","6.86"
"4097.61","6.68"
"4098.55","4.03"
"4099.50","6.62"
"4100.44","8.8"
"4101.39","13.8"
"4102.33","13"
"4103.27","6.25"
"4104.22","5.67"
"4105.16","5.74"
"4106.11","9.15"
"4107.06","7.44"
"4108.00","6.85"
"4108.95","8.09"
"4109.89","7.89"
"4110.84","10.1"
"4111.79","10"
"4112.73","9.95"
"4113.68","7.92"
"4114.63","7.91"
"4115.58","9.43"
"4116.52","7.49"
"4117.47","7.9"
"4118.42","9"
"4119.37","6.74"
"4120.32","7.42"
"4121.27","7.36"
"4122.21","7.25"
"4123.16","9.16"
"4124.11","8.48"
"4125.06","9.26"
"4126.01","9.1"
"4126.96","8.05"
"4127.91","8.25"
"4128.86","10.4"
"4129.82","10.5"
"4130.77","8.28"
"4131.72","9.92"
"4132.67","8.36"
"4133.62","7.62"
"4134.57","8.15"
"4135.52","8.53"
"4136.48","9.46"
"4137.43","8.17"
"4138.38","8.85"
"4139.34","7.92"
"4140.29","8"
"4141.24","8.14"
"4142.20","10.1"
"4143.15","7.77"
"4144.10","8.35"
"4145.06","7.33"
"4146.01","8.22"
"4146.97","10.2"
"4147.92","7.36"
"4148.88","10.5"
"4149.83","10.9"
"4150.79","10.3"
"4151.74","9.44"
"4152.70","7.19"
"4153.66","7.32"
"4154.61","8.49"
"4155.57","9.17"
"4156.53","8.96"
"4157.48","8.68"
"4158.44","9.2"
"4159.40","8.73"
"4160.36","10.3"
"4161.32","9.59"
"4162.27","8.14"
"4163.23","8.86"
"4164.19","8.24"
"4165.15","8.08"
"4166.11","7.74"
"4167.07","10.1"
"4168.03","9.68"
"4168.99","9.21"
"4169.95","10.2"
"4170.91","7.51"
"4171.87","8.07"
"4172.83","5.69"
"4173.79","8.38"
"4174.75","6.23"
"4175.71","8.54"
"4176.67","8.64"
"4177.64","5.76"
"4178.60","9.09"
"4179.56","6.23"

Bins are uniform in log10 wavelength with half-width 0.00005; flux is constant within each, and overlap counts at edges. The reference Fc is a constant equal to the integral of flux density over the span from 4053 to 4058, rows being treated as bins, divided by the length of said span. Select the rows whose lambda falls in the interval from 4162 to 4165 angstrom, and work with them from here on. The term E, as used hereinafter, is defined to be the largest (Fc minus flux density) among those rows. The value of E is 0.37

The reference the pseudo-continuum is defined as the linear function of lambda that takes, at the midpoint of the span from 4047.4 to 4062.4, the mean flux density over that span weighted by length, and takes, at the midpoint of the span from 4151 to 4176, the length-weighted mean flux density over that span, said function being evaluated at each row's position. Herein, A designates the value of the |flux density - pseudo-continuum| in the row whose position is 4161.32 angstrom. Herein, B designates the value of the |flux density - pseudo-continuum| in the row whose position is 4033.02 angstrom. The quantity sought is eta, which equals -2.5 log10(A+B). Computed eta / -0.8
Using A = 1.0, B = 1.1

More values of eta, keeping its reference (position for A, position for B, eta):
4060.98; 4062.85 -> -1.2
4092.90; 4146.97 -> -0.8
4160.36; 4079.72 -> -1.1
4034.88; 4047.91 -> -1.3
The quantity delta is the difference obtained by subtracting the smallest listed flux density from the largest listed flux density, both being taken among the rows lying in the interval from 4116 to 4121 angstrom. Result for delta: 2.3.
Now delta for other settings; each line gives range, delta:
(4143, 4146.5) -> 1.0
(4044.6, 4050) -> 3.9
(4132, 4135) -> 0.7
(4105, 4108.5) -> 3.4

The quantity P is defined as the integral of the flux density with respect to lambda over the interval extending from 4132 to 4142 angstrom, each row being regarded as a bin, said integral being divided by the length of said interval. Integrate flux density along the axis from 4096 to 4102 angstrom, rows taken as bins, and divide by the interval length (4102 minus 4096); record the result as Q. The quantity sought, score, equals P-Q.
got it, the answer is 0.45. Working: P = 8.4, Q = 7.95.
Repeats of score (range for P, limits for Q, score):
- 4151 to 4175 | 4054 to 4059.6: -0.02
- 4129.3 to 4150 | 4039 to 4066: -0.26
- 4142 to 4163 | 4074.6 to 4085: -0.34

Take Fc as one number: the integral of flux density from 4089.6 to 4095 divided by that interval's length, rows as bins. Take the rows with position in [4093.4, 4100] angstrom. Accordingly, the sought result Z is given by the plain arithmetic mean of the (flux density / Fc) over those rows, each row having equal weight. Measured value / 0.81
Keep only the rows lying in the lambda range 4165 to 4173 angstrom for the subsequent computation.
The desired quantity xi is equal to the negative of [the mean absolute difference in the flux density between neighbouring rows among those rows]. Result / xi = -1.28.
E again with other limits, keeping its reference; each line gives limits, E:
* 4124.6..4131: 0.46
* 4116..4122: 1.77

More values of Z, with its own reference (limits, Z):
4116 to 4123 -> 0.91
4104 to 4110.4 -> 0.87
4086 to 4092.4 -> 1.08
